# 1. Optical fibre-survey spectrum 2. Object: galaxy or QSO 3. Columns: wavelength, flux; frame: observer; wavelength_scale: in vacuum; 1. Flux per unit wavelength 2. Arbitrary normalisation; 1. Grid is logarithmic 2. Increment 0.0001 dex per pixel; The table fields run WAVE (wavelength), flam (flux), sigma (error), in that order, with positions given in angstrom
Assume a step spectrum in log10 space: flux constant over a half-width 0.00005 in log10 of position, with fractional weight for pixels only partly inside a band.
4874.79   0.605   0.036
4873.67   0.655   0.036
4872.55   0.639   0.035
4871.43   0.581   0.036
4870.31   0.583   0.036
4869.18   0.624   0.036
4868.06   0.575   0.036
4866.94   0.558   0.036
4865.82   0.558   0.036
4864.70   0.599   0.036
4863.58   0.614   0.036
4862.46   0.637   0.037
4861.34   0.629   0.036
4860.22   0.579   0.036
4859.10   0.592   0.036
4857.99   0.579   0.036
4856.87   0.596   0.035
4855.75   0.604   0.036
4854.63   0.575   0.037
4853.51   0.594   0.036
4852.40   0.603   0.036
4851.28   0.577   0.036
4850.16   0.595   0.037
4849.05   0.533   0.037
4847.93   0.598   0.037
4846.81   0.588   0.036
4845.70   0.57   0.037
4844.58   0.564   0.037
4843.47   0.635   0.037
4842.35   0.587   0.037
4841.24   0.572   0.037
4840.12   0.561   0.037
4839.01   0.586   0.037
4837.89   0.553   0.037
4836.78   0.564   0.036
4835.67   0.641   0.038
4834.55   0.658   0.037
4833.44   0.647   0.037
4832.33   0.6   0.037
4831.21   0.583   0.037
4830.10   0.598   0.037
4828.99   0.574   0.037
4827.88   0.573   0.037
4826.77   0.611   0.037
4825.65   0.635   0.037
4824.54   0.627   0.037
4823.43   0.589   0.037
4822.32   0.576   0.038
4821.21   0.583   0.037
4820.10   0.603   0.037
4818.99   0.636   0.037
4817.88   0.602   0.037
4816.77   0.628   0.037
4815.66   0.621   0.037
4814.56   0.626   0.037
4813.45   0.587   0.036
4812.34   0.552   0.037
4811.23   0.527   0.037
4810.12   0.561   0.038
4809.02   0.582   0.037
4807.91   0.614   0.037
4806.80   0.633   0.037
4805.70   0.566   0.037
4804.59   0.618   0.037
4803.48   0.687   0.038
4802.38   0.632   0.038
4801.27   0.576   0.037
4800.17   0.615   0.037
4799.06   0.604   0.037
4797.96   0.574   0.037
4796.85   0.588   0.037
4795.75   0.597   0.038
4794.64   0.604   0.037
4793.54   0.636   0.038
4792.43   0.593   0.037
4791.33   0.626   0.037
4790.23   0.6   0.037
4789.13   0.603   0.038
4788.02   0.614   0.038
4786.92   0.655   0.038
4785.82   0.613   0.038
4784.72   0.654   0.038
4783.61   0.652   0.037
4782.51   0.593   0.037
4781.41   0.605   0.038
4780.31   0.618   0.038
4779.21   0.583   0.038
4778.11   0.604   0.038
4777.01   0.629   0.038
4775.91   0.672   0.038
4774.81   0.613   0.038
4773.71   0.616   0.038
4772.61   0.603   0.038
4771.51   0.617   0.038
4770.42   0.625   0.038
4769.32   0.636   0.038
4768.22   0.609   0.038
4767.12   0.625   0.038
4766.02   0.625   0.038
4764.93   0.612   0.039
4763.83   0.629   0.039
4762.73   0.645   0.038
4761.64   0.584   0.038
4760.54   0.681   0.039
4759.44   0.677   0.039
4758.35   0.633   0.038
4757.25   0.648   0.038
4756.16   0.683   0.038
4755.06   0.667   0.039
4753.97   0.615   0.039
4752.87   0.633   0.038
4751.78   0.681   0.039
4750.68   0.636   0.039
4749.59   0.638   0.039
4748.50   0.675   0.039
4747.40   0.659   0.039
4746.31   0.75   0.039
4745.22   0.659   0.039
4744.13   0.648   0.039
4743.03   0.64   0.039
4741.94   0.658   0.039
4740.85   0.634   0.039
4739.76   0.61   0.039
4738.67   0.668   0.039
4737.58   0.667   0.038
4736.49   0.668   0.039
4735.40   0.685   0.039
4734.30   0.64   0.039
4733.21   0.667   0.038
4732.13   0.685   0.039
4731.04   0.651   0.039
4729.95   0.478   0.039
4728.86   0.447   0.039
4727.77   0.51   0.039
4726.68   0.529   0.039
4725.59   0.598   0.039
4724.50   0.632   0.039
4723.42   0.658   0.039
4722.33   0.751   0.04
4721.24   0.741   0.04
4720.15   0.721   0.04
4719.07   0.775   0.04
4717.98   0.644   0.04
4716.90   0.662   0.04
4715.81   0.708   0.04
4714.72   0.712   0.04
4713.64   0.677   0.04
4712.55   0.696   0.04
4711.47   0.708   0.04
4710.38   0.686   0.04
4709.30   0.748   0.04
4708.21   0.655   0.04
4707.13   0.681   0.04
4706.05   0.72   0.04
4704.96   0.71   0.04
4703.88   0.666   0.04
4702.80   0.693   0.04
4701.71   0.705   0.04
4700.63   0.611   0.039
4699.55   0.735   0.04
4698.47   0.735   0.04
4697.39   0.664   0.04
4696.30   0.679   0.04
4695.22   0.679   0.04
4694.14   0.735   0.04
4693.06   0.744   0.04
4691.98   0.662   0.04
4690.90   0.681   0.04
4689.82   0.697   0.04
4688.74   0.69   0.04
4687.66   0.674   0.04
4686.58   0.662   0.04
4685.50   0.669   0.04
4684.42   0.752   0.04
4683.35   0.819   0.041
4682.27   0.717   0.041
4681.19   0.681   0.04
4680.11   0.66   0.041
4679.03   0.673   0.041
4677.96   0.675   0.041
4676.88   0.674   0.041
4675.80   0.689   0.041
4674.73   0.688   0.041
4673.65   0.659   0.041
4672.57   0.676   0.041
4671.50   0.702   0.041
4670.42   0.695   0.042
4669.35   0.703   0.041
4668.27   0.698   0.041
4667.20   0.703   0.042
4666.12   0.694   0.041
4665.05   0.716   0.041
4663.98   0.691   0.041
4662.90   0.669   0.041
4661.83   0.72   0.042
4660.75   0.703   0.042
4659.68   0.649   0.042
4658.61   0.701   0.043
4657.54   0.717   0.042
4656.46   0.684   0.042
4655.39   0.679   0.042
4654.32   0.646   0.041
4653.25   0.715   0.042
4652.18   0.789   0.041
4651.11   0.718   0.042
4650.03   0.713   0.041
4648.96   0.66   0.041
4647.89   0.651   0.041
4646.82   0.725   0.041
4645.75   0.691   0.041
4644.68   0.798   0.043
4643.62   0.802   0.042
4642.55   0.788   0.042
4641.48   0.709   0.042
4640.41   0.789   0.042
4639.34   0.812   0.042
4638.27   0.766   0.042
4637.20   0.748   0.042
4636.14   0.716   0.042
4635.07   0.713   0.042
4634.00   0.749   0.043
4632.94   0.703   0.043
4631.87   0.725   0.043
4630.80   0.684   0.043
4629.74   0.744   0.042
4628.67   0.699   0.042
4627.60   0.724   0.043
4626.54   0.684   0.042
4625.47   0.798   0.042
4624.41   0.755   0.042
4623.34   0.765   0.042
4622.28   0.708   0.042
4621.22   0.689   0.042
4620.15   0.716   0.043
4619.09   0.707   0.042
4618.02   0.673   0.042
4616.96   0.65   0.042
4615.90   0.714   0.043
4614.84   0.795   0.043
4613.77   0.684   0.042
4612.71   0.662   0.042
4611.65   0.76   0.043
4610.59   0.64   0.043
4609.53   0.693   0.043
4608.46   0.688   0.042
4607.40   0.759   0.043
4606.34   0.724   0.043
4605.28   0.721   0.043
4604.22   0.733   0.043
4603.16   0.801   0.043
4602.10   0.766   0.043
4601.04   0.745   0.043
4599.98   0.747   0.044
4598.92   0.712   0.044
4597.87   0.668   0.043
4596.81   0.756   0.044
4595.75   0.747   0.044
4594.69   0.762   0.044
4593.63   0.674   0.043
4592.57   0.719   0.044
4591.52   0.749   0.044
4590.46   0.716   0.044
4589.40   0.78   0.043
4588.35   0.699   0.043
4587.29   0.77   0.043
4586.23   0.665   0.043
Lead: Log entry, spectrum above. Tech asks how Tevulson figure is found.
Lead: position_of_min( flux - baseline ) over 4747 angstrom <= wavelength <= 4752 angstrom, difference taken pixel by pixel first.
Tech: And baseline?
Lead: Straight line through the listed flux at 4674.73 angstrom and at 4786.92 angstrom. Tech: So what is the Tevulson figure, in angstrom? 4750.68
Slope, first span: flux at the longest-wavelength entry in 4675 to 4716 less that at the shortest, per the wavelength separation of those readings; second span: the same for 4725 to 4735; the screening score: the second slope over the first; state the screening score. 10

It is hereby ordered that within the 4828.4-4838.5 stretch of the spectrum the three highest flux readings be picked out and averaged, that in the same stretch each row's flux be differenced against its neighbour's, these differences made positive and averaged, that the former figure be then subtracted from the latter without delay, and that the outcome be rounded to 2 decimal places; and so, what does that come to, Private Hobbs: -0.62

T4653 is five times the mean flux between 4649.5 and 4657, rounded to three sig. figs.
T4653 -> 3.53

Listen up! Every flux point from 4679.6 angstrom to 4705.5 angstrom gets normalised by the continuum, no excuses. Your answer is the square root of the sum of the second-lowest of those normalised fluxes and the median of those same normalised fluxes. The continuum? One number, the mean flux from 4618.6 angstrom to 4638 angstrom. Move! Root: 1.36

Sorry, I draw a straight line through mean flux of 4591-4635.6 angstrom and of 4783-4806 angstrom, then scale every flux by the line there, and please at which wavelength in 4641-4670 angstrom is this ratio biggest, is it 4643.62 angstrom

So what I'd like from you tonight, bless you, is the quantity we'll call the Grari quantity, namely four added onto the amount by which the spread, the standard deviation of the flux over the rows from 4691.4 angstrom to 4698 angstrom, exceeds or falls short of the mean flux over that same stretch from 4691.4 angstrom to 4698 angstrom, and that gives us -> 3.34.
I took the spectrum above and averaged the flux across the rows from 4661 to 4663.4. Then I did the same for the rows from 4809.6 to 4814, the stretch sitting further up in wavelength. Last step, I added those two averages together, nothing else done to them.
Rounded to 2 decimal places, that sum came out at 1.25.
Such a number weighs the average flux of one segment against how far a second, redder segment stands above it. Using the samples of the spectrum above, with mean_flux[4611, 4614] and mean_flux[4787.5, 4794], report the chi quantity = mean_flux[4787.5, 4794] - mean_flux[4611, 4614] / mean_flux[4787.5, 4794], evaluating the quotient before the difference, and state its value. -0.54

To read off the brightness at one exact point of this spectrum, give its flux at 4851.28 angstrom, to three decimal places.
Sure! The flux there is 0.577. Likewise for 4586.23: 0.665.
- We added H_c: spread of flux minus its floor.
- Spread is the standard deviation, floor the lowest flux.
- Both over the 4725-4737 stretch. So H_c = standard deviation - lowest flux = -0.36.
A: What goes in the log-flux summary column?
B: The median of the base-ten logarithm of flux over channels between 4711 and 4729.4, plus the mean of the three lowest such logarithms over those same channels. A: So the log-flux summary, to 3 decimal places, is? -0.476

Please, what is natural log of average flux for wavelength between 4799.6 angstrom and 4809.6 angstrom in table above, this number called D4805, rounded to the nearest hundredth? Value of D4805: -0.49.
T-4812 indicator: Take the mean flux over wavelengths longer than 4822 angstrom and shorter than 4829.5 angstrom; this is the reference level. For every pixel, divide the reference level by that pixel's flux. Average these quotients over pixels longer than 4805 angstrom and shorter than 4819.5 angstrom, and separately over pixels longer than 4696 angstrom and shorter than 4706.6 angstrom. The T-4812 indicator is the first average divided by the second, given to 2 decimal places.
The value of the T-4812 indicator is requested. 1.16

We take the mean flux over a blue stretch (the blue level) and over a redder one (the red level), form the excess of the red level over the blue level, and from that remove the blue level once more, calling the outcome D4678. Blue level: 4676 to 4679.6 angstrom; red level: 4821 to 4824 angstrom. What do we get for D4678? -0.77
